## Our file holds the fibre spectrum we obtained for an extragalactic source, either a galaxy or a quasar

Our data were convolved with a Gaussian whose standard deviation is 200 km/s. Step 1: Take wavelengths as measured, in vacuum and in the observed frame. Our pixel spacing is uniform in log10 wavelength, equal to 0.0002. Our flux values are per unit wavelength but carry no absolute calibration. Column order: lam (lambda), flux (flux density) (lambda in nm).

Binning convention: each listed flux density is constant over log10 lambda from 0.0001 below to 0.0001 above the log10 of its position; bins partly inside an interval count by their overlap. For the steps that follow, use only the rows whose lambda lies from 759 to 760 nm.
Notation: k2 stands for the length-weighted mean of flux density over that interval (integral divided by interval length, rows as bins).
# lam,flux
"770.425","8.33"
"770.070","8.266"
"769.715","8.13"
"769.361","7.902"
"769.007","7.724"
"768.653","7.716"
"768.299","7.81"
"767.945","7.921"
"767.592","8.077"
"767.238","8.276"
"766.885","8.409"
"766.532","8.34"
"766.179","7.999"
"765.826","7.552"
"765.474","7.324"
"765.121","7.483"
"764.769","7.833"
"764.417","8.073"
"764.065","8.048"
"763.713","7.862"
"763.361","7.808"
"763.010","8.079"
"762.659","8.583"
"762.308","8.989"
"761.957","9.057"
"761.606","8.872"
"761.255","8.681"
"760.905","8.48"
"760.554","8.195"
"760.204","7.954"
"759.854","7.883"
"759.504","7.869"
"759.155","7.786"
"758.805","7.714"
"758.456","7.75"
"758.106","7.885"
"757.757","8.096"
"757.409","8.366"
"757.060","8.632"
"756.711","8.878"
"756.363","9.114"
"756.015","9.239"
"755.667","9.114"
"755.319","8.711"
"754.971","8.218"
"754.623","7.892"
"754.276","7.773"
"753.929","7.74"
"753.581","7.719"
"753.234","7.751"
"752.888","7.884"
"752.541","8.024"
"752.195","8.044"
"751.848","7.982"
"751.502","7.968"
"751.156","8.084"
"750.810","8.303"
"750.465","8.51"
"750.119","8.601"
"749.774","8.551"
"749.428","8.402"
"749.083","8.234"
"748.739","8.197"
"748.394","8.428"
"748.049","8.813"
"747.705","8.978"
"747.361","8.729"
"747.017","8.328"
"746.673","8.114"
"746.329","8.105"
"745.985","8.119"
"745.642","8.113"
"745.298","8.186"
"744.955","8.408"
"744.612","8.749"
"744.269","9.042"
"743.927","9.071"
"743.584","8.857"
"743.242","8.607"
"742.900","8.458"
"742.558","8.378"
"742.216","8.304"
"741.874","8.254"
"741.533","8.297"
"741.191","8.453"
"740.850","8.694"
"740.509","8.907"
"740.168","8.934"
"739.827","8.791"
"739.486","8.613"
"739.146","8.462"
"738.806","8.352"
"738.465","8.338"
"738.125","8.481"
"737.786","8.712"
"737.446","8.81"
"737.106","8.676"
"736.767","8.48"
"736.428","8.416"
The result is 7.9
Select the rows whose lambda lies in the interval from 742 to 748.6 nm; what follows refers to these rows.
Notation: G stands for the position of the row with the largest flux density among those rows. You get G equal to 743.927 nm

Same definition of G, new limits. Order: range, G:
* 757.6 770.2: 761.957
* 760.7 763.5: 761.957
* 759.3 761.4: 761.255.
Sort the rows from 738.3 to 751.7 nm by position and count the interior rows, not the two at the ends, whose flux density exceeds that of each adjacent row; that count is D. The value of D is 5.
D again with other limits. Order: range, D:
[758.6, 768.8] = 3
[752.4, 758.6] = 1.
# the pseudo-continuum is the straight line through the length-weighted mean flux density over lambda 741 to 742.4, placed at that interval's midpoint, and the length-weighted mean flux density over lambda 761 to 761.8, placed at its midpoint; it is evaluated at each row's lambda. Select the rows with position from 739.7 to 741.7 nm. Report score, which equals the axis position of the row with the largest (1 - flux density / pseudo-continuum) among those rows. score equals 741.533 nm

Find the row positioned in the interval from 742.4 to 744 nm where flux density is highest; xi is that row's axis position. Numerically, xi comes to 743.927 nm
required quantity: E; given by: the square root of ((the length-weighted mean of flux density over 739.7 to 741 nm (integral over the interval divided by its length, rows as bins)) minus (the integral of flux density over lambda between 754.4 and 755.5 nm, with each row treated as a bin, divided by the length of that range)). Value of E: 0.76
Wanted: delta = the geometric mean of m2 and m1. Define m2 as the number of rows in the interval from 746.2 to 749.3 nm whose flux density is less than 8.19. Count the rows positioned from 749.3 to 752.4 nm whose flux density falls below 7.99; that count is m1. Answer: 2.0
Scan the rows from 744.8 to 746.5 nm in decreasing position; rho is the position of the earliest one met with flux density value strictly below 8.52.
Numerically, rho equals 746.329 nm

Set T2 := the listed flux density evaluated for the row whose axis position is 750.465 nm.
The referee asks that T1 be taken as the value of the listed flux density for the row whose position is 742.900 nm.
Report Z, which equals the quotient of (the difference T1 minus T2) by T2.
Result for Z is -0.01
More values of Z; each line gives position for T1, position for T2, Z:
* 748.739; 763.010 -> 0.01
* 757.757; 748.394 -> -0.04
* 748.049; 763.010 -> 0.09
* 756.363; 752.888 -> 0.16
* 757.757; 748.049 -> -0.08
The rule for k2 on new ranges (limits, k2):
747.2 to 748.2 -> 8.8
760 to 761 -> 8.2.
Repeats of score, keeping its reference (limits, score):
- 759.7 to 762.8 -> 759.854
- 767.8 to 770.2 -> 768.653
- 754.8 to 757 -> 754.971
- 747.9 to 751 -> 748.739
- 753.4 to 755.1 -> 753.581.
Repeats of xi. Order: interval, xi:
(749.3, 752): 750.119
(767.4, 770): 769.715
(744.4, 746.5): 744.612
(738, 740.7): 740.168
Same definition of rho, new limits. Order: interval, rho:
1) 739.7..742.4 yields 742.216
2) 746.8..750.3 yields 749.428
